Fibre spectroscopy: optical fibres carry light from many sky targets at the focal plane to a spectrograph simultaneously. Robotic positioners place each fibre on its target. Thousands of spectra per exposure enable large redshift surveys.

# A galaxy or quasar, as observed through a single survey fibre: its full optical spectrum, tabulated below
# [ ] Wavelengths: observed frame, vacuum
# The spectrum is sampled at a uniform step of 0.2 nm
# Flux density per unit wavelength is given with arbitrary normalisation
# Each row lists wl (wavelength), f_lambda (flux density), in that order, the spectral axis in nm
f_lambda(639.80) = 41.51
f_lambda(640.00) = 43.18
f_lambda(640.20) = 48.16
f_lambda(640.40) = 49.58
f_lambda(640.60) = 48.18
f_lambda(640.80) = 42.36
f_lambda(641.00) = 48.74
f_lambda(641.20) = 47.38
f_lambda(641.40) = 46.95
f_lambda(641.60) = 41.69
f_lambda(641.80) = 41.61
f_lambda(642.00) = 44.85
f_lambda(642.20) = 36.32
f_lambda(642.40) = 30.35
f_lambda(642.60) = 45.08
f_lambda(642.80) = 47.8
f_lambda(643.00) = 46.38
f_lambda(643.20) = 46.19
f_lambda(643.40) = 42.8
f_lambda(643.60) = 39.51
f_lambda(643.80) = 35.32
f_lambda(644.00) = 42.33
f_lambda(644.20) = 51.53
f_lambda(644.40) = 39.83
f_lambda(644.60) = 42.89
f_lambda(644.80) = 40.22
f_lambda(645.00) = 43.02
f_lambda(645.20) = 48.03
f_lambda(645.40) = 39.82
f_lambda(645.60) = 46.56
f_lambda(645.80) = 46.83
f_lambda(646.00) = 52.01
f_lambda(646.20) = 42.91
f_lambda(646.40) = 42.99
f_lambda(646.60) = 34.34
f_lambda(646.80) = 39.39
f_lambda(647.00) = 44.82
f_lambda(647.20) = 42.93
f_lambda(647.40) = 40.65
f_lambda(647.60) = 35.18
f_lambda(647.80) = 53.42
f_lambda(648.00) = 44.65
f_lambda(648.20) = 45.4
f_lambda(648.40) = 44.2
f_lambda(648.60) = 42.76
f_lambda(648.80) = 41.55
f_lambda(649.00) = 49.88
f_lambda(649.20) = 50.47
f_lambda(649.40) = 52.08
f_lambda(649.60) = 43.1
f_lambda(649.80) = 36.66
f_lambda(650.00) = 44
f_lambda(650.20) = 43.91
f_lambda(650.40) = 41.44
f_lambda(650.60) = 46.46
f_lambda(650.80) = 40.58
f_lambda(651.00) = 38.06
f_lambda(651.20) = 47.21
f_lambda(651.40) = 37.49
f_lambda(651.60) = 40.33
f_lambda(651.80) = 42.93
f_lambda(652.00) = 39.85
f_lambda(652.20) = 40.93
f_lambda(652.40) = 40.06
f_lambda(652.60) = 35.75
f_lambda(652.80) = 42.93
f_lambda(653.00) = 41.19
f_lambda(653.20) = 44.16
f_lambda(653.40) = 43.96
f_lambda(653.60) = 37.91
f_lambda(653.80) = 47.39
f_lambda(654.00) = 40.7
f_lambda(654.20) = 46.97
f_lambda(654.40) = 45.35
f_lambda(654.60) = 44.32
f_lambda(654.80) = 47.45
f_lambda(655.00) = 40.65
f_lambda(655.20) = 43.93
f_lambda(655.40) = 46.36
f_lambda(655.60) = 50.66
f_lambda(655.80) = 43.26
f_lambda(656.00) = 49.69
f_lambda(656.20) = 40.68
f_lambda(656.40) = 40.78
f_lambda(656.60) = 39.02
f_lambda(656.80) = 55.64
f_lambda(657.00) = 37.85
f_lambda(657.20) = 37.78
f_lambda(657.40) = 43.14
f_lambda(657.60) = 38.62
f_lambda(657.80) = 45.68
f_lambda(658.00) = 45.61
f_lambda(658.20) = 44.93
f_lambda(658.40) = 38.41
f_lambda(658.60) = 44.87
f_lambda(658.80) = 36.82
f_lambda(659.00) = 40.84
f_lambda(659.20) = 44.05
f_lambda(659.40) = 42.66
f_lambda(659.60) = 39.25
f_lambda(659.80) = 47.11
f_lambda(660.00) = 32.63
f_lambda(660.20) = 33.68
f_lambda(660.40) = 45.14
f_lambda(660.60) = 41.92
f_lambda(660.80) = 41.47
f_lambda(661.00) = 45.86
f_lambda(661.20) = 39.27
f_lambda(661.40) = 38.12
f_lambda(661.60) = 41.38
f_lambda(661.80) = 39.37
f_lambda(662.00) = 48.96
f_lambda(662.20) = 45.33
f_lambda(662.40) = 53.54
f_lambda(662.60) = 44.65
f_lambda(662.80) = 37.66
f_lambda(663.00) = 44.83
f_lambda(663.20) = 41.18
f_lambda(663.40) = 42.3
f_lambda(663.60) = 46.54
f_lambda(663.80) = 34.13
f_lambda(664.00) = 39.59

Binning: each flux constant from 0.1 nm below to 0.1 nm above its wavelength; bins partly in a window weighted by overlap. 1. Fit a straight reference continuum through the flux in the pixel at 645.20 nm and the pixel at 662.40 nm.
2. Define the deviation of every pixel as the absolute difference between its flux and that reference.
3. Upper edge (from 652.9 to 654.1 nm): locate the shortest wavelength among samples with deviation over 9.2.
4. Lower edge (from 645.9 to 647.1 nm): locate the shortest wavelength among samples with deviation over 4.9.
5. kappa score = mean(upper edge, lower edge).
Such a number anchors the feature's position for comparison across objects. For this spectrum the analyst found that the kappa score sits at 649.60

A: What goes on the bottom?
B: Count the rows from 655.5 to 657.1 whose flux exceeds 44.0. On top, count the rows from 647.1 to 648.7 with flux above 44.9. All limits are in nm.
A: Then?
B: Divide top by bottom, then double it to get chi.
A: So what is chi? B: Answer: 1.33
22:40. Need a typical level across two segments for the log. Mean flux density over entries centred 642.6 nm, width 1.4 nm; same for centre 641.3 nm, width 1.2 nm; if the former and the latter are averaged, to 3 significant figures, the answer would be 43.6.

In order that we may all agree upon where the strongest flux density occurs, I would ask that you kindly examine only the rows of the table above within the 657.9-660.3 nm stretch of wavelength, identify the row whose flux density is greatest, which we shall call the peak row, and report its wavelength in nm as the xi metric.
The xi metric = 659.80 nm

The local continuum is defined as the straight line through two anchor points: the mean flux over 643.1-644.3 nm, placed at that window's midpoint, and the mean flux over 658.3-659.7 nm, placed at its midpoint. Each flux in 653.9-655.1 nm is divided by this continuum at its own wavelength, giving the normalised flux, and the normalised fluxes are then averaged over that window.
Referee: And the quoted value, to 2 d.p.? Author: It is 1.06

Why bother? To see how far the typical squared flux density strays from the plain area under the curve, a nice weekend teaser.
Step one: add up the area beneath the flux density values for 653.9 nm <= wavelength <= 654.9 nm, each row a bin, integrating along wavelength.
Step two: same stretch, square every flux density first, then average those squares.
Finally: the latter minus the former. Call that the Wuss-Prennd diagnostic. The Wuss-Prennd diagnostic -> 1982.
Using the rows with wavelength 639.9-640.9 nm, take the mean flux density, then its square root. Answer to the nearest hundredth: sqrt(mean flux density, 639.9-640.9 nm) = 6.80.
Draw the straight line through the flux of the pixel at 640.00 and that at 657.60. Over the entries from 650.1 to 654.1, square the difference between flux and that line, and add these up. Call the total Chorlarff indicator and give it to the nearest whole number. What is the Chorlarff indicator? 249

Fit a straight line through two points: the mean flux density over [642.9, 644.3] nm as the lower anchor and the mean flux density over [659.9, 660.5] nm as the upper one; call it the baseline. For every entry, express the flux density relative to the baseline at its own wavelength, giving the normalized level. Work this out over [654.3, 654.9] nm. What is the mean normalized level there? 1.16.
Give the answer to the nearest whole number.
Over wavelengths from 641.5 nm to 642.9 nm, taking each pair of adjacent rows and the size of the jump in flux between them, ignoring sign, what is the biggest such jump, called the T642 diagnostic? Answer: 15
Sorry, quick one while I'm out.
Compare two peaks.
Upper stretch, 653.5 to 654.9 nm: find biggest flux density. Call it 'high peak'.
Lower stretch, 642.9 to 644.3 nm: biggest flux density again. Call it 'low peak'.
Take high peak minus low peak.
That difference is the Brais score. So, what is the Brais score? -4.1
